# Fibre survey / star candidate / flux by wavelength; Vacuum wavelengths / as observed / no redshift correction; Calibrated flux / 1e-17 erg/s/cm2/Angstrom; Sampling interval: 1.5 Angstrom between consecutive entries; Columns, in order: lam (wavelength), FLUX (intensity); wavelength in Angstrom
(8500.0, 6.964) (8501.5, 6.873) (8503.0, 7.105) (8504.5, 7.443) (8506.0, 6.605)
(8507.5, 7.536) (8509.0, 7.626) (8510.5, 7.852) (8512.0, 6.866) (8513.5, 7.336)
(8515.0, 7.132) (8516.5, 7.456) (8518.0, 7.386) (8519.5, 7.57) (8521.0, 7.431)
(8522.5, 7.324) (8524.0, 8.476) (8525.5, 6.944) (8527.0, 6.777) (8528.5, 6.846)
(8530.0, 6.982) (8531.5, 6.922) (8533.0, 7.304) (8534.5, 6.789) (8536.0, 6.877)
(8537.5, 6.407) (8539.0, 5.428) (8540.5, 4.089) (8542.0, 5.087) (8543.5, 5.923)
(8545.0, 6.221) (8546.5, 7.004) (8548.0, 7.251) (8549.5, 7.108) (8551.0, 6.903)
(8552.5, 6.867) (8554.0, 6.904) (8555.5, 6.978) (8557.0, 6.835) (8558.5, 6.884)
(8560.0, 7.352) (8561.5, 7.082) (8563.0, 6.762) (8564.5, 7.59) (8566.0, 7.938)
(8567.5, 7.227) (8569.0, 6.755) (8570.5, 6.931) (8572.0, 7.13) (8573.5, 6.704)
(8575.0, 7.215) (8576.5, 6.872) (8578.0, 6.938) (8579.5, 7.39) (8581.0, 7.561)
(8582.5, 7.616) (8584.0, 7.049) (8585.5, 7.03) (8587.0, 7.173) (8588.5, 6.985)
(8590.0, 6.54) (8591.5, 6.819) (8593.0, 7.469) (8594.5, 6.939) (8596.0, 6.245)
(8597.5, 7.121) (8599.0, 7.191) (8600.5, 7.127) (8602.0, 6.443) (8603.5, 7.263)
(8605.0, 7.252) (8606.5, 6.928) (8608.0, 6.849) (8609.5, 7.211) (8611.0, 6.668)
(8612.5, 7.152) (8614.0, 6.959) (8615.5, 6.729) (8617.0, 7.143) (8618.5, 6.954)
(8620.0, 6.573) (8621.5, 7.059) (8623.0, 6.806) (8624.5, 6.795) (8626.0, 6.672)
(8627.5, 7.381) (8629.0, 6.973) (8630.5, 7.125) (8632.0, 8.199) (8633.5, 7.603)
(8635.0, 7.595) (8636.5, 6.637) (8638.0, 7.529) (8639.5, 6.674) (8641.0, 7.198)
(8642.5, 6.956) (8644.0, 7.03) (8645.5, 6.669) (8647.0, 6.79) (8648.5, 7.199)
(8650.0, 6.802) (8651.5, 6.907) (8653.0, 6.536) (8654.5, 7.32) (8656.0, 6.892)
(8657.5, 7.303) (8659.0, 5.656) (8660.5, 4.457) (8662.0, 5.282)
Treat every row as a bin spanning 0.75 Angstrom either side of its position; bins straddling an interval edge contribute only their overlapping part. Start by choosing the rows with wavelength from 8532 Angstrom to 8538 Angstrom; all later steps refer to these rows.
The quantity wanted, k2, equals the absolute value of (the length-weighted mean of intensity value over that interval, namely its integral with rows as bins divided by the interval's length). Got 6.87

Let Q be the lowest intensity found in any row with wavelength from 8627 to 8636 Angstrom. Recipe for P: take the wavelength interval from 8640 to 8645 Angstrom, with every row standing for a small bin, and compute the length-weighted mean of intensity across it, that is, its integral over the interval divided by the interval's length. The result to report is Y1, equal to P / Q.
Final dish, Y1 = 1.01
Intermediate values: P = 7.02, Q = 6.973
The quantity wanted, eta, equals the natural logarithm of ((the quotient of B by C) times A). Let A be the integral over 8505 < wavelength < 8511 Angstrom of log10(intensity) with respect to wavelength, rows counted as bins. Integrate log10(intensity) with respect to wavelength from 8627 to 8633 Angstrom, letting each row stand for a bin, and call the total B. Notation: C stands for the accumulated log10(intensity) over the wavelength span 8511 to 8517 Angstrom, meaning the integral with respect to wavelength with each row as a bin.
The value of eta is 1.66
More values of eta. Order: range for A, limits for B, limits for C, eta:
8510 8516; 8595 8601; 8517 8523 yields 1.61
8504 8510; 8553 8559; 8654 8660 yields 1.67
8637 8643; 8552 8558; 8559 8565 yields 1.61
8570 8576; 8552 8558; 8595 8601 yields 1.62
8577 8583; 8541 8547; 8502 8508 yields 1.54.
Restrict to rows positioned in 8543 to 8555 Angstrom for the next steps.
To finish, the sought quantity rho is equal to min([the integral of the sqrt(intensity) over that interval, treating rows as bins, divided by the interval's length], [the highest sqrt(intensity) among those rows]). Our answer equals 2.61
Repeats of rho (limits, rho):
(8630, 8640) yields 2.71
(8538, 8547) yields 2.36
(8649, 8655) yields 2.62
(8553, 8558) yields 2.63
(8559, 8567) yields 2.71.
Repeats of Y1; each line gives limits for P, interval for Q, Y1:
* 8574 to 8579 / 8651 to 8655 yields 1.07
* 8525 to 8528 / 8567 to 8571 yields 1.01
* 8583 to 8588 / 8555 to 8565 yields 1.05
